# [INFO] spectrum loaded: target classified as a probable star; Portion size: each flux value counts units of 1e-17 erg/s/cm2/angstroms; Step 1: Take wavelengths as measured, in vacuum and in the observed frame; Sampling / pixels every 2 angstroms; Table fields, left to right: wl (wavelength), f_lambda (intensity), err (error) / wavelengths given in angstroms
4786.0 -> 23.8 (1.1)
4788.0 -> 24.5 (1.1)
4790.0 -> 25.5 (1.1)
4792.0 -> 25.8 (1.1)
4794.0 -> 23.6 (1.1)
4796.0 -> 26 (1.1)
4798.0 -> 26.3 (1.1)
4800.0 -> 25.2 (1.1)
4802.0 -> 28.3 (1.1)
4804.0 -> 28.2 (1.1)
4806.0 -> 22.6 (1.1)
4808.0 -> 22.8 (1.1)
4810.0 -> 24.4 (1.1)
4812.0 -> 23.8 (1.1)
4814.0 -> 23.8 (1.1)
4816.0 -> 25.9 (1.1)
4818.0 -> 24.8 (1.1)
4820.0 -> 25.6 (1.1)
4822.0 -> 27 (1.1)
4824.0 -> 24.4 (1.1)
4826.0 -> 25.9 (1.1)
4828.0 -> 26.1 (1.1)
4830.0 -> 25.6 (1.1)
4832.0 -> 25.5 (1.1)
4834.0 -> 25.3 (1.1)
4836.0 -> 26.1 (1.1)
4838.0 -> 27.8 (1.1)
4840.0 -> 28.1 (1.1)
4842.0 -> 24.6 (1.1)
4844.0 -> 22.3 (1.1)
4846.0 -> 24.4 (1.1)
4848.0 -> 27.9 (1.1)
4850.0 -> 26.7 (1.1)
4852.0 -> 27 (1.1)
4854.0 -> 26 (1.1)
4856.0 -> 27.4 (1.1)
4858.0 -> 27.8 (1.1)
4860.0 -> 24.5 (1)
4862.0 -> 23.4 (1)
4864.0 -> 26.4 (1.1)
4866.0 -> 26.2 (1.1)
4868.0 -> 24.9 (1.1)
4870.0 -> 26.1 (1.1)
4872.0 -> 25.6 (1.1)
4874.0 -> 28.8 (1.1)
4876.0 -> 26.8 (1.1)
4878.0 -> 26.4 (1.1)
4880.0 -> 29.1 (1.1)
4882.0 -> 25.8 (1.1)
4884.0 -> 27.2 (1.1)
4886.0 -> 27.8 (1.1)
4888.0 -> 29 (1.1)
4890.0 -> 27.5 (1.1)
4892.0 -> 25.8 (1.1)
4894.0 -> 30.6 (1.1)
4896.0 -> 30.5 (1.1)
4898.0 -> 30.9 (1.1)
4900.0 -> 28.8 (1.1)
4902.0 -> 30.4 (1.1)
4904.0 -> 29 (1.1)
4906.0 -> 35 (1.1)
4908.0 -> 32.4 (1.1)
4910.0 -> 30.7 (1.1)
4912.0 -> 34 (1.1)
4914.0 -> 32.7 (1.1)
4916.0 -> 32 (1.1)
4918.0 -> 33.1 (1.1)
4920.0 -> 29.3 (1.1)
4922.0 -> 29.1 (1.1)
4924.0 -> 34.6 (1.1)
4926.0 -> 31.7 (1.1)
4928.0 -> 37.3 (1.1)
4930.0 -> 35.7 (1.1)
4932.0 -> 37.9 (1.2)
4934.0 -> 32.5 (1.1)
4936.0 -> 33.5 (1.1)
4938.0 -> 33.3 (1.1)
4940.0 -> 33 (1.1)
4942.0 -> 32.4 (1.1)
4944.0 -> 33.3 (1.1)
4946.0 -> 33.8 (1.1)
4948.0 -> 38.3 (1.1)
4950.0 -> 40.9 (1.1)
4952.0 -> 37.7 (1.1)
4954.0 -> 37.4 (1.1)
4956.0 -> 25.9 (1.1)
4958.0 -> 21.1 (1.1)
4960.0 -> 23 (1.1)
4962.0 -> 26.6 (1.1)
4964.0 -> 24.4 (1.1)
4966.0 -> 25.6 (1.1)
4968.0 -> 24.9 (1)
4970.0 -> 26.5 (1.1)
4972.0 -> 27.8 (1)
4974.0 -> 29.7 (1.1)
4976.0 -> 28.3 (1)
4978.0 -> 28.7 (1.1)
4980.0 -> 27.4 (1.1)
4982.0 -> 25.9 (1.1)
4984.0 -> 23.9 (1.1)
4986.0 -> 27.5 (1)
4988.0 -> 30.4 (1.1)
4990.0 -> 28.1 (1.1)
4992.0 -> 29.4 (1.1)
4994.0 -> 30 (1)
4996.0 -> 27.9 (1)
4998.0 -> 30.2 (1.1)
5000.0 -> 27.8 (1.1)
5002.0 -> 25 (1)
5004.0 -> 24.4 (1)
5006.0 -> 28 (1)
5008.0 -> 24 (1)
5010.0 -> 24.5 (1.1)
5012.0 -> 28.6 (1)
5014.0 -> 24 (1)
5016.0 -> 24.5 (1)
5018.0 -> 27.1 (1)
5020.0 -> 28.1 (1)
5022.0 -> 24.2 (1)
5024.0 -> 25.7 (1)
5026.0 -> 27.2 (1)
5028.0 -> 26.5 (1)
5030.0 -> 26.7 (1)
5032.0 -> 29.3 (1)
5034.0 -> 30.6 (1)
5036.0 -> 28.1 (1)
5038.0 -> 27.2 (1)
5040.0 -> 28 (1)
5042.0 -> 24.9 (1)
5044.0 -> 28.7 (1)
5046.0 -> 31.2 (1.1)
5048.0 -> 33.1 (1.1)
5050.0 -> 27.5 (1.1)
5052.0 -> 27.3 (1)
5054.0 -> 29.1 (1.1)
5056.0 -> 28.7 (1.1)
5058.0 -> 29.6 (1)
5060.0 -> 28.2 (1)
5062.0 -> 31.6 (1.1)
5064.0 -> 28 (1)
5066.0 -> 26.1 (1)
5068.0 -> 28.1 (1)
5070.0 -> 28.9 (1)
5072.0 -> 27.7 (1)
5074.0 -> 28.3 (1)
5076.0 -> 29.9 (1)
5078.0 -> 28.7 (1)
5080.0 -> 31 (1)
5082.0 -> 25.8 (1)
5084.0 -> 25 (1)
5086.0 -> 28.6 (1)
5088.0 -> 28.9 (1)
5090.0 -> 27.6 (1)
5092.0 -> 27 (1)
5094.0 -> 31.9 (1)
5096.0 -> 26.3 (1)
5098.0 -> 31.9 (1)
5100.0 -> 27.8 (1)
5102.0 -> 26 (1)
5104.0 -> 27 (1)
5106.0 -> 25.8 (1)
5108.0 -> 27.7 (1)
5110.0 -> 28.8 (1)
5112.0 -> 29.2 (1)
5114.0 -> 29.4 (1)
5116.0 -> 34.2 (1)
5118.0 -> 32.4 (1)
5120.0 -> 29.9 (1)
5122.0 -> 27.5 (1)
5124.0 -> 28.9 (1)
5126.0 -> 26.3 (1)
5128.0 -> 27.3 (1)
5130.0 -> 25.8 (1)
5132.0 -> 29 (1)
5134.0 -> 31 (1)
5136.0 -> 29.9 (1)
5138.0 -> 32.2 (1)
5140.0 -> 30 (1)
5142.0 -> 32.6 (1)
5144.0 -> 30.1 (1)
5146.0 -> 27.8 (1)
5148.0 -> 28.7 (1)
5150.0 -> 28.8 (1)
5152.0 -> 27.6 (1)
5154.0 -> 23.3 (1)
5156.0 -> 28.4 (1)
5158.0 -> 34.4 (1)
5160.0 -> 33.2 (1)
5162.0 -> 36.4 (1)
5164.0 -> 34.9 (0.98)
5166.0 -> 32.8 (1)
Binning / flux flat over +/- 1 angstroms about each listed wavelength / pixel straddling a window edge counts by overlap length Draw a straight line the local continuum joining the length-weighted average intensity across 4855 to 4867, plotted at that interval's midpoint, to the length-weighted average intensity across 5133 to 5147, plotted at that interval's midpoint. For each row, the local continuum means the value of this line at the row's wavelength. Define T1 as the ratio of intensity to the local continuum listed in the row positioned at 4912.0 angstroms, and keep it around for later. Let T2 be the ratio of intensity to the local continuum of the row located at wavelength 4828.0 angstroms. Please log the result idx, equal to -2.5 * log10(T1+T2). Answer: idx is -0.90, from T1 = 1.3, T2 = 1.03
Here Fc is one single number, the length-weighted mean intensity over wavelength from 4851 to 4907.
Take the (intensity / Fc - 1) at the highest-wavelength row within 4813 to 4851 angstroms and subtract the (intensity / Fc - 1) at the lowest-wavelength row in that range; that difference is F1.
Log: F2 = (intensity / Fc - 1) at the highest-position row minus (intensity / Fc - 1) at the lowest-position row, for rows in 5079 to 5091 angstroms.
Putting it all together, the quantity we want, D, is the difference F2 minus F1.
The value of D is -0.23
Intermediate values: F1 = 0.10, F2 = -0.12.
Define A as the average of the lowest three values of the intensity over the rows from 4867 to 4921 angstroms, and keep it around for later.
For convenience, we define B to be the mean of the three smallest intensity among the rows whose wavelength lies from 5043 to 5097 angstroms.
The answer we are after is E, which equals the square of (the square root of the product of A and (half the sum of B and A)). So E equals 649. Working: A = 25.4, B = 25.6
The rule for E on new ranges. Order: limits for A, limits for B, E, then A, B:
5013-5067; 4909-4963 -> 576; 24.2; 23.3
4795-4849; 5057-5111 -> 543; 22.6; 25.5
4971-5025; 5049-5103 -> 594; 24.0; 25.6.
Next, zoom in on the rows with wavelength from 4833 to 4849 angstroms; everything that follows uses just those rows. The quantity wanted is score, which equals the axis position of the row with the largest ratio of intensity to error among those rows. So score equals 4840.0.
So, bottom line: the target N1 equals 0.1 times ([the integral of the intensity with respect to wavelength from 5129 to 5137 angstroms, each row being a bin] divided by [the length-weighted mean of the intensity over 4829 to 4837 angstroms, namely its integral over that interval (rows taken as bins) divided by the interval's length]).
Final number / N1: 0.90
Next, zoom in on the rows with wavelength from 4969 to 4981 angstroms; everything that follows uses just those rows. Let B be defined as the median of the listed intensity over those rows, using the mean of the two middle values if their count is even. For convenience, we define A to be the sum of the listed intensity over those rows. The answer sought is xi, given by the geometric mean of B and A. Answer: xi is 69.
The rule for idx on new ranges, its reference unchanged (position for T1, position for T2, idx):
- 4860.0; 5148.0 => -0.69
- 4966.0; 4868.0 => -0.69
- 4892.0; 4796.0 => -0.76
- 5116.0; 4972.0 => -0.82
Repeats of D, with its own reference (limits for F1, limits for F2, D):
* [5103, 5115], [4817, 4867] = -0.04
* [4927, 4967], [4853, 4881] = 0.53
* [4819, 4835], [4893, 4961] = -0.26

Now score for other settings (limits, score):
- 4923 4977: 4950.0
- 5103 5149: 5116.0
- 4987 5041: 5034.0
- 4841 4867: 4848.0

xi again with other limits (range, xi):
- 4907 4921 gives 85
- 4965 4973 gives 52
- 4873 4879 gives 47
